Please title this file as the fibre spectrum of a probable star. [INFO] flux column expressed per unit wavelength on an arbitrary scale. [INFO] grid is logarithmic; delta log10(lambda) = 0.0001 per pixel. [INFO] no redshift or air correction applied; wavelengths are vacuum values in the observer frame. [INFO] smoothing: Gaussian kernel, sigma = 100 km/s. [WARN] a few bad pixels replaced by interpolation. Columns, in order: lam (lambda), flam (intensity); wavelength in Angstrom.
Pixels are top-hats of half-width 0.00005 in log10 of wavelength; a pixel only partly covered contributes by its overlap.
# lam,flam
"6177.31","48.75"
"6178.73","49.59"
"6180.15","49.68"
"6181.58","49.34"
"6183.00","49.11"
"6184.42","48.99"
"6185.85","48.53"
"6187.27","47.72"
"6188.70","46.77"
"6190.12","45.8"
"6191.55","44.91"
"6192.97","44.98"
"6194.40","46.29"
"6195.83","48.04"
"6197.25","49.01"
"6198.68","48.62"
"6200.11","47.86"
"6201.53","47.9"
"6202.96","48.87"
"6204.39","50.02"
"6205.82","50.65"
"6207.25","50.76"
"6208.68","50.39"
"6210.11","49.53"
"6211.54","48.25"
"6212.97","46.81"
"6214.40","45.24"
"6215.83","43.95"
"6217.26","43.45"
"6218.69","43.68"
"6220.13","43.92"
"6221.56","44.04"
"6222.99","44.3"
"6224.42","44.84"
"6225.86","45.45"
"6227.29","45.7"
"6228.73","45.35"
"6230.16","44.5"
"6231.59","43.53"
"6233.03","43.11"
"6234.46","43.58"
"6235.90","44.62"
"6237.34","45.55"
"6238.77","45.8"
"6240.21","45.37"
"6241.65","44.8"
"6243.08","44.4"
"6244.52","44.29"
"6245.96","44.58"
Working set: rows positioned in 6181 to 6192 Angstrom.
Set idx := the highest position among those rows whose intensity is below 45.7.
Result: 6191.55 Angstrom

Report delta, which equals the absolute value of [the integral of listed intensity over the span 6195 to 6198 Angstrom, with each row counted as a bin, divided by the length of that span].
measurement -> 48.4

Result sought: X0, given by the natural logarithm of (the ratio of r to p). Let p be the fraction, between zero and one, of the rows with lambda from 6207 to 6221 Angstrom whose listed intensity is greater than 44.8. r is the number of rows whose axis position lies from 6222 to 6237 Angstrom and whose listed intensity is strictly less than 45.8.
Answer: 2.8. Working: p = 0.6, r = 10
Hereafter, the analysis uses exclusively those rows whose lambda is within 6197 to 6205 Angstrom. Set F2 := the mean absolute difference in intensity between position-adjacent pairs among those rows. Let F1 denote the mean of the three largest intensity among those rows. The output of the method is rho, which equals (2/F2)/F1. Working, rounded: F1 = 49.3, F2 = 0.7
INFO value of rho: 0.06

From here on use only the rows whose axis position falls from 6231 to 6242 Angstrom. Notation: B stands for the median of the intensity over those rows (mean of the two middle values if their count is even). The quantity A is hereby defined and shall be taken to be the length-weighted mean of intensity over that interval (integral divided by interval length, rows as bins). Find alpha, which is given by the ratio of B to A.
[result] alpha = 1.00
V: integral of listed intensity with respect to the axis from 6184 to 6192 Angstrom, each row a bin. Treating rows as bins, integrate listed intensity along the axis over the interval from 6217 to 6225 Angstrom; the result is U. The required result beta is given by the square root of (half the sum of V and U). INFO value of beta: 19.1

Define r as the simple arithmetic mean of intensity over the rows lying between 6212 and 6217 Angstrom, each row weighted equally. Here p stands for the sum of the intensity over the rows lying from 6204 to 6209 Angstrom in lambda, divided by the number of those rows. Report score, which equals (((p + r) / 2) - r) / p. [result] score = 0.051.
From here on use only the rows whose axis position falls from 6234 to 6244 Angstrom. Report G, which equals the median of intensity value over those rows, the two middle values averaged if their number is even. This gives 44.8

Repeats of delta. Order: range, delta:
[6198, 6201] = 48.3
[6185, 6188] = 48.1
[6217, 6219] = 43.6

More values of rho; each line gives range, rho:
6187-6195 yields 0.05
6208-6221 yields 0.04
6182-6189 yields 0.07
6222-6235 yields 0.08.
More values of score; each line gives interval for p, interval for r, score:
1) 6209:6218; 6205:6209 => -0.048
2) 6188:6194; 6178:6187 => -0.039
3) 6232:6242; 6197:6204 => -0.042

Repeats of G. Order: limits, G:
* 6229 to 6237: 43.6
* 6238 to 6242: 45.4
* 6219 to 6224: 44.0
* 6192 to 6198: 47.2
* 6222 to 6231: 45.1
